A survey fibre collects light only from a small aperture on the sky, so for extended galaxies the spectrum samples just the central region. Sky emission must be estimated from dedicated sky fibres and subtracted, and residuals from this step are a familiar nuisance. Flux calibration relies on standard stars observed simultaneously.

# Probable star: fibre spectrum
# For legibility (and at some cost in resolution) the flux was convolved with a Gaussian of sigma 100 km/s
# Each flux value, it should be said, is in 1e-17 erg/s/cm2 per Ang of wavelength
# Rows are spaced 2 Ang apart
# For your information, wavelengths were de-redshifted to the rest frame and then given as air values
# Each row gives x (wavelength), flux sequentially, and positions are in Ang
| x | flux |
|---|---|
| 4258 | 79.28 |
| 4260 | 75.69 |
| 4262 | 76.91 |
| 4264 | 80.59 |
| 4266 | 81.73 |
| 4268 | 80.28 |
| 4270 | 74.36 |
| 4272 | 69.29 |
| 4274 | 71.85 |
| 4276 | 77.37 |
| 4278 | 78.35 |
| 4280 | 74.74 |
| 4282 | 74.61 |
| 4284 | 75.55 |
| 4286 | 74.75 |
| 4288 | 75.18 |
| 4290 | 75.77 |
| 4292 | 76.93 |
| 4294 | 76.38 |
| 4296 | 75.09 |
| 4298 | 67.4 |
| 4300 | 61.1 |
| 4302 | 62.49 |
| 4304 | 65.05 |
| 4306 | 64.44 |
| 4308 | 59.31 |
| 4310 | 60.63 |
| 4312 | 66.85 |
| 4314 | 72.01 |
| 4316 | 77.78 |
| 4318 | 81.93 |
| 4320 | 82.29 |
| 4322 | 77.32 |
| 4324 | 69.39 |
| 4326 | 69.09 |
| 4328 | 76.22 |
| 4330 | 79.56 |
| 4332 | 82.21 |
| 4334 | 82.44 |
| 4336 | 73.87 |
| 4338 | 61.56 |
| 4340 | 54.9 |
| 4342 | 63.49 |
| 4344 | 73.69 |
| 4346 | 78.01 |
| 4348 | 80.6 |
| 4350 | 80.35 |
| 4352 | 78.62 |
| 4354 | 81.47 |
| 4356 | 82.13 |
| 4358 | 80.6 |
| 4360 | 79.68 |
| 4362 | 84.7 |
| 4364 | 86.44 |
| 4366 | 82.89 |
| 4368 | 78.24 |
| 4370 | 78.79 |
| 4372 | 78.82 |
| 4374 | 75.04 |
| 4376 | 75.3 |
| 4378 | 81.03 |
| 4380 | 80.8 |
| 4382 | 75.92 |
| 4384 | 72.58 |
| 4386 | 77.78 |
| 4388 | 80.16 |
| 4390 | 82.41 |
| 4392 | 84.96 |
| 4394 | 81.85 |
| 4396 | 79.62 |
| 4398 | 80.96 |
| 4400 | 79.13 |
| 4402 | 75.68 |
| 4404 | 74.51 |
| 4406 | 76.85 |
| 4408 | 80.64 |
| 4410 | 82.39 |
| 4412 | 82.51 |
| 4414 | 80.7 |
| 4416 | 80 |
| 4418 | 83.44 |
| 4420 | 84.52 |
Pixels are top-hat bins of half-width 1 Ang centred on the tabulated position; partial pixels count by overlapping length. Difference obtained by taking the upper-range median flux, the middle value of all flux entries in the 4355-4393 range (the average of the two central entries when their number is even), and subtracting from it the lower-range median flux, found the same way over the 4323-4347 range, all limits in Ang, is 6.4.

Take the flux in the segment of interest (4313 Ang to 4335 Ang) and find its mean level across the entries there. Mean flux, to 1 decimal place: 77.3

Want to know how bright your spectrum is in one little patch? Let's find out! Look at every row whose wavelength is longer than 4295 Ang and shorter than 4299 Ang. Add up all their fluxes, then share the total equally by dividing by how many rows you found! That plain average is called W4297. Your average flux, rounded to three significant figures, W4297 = 71.2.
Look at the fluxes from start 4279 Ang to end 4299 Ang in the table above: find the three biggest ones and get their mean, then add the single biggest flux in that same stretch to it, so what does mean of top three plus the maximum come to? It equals 153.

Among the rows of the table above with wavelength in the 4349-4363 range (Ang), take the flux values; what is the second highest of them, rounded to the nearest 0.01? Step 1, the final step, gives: 82.13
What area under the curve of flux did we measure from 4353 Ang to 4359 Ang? 488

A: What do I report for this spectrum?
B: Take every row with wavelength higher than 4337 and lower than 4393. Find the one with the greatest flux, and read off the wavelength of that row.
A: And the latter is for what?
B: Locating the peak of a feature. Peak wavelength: 4364 Ang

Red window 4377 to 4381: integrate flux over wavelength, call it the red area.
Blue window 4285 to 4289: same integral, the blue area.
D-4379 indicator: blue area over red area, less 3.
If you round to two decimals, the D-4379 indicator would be -2.07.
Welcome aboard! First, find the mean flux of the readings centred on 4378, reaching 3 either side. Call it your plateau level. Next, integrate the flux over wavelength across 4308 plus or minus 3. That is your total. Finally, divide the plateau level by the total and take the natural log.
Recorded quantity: -1.54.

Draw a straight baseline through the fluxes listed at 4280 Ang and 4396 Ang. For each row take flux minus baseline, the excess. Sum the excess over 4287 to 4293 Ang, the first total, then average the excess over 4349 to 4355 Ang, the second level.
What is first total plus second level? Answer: 4.8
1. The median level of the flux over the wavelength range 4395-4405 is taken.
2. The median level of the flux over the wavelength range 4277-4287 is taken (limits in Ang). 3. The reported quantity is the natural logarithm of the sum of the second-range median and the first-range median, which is 5.036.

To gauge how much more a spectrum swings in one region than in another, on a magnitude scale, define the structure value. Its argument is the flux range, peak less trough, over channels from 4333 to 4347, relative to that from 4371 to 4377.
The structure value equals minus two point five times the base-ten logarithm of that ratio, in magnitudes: -2.2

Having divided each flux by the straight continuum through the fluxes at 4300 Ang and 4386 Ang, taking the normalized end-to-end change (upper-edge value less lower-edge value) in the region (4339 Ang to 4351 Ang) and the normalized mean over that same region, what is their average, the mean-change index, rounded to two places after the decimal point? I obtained 0.68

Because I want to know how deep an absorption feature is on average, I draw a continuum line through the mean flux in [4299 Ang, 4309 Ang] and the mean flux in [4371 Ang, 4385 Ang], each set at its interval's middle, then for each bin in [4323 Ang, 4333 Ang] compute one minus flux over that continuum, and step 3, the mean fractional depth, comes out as -0.120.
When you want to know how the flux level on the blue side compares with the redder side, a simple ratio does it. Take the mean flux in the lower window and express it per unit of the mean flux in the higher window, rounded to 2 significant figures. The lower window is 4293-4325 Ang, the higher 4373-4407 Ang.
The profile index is 0.89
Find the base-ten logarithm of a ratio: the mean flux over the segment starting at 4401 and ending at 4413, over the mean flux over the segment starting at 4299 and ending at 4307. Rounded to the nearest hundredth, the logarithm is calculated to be 0.10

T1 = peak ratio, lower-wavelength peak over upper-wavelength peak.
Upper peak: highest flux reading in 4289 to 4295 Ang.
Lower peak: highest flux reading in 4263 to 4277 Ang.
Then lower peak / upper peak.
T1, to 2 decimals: 1.06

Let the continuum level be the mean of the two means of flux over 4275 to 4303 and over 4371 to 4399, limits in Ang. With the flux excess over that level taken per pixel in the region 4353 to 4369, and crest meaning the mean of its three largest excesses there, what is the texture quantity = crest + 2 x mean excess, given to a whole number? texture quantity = 20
